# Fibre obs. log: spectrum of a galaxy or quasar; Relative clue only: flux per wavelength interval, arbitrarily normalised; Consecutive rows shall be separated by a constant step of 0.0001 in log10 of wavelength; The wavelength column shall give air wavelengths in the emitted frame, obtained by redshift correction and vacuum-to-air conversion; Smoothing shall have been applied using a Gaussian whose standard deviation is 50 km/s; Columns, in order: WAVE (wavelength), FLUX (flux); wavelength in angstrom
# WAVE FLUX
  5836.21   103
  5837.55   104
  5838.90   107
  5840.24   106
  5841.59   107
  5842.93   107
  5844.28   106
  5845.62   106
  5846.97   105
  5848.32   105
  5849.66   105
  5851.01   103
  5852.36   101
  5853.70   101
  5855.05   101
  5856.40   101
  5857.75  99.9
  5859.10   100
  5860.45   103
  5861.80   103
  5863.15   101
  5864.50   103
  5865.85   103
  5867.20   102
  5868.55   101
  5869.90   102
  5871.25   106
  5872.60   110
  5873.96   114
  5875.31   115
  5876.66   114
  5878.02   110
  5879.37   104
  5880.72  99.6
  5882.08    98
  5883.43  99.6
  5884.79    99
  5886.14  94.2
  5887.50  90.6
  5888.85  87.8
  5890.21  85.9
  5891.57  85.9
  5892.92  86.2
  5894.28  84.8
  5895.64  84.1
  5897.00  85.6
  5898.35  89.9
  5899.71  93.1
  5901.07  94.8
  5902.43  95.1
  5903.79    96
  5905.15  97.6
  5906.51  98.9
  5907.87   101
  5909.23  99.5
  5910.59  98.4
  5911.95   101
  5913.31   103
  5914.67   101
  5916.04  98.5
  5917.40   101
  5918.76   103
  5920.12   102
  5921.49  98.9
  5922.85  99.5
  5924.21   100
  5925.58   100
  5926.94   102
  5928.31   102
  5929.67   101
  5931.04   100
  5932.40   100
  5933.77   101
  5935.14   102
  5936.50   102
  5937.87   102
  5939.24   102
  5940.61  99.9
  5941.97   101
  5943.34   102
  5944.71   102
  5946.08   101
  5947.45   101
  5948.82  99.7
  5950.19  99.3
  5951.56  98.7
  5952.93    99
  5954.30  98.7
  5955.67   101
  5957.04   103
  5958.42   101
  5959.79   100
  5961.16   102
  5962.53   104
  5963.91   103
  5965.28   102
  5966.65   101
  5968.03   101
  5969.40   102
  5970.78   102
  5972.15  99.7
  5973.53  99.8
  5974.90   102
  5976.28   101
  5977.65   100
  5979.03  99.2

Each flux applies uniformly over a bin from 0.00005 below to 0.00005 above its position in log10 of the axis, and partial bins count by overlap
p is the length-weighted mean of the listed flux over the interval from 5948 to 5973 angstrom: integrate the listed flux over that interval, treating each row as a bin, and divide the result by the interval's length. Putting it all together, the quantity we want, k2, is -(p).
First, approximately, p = 101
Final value -101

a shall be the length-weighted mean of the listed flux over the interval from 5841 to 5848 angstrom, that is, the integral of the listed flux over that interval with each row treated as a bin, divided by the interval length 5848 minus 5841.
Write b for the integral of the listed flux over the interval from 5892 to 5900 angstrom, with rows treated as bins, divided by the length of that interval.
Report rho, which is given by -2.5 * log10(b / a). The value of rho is 0.22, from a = 106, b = 87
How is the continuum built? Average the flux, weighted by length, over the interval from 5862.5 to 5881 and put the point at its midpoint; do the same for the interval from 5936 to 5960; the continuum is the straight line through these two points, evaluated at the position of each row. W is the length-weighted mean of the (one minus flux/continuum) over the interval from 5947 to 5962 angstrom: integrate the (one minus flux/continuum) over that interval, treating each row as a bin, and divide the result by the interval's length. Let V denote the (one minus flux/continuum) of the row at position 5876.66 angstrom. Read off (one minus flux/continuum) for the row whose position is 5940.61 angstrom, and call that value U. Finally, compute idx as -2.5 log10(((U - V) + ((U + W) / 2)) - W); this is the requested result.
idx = 2.5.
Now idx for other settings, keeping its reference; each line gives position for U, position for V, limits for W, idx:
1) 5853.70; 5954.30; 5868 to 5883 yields 2.8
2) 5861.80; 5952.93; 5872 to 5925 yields 4.9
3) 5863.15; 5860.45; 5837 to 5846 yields 3.7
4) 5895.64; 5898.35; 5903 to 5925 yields 2.1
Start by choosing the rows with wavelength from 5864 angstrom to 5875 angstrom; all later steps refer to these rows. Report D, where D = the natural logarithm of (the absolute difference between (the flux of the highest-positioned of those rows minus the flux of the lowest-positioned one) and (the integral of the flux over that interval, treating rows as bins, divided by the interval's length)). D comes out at 4.55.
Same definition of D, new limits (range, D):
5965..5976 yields 4.62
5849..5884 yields 4.69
